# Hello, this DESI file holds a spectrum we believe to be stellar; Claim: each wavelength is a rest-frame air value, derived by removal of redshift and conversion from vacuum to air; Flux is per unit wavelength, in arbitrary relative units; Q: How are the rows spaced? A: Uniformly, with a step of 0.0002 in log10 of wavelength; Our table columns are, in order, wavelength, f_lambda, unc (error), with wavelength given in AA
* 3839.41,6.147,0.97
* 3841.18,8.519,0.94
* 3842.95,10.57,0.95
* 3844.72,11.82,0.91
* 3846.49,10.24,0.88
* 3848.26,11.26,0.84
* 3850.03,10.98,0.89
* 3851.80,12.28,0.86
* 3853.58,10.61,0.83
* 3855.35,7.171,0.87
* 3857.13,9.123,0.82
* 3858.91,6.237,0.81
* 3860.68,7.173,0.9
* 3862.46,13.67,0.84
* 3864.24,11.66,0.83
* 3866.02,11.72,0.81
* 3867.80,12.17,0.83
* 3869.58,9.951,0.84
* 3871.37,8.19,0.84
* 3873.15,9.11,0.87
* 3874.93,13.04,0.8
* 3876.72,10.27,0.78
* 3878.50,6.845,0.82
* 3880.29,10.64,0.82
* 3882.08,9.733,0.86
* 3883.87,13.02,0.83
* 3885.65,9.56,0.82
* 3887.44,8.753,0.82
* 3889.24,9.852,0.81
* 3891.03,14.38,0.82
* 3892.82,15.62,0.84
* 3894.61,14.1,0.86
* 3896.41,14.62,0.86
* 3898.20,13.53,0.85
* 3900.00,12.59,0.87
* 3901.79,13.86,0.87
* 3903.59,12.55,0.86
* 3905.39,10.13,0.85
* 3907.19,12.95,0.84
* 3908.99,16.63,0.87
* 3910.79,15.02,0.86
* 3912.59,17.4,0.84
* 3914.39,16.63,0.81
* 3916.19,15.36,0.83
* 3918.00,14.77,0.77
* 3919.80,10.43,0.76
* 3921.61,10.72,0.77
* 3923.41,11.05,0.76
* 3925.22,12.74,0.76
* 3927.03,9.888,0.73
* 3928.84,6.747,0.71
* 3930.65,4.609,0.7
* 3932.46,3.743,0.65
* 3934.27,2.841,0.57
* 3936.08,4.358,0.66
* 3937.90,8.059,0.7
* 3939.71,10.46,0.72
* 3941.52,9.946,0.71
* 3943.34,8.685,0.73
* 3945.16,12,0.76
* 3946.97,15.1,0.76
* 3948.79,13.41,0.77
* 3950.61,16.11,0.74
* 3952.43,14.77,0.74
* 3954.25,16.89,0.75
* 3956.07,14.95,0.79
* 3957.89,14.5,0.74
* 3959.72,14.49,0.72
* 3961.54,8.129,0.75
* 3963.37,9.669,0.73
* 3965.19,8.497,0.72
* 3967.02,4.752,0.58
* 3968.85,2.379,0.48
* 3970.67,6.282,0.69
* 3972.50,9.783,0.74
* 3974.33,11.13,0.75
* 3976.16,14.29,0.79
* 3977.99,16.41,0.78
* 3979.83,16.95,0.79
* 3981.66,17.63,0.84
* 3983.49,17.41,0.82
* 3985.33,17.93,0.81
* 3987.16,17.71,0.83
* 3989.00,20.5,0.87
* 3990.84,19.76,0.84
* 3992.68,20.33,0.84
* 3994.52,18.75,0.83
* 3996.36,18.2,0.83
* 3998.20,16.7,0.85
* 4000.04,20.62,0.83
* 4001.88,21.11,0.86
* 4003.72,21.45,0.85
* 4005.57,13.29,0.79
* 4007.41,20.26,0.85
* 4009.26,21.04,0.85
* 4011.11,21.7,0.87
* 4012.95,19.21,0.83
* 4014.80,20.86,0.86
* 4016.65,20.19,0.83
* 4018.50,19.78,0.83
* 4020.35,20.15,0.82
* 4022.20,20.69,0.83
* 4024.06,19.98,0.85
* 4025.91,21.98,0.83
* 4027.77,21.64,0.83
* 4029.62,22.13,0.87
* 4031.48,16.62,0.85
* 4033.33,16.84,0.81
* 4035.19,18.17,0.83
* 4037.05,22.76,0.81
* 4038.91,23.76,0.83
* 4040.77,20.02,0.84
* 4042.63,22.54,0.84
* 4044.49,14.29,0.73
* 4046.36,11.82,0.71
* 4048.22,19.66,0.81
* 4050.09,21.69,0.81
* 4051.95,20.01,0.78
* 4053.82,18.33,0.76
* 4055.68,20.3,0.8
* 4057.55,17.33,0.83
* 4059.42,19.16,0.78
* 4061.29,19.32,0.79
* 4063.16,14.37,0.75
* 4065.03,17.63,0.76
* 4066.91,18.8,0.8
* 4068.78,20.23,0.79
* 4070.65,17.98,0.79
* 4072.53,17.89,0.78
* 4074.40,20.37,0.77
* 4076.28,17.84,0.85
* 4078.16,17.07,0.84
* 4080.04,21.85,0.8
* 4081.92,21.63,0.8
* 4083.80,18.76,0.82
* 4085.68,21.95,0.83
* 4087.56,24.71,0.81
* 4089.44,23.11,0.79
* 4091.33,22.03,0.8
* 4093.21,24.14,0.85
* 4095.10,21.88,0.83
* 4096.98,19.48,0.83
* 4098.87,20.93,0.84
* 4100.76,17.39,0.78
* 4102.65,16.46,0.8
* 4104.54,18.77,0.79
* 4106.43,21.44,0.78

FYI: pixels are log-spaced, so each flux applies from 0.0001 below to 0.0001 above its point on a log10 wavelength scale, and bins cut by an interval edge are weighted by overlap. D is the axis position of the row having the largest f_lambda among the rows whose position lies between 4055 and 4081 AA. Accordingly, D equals 4080.04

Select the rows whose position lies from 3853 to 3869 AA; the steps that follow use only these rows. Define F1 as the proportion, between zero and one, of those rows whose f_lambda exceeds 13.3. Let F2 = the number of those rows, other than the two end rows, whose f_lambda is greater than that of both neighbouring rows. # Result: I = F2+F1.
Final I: 2.1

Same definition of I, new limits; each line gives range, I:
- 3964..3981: 0.3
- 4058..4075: 3.0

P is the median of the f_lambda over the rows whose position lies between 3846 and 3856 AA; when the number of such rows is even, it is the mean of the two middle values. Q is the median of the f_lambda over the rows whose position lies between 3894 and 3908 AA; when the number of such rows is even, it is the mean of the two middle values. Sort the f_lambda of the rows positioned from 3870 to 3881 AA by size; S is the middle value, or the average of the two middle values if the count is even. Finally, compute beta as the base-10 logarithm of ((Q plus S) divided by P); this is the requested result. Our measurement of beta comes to 0.33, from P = 11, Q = 13.2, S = 10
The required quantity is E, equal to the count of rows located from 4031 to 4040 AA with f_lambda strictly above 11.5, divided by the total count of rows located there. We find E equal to 1.0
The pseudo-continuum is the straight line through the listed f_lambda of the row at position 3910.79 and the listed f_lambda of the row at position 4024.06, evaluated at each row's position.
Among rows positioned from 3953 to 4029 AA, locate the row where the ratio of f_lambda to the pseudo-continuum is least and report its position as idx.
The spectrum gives 3968.85 AA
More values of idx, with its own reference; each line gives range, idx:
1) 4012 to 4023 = 4012.95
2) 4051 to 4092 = 4063.16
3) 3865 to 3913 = 3878.50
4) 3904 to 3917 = 3905.39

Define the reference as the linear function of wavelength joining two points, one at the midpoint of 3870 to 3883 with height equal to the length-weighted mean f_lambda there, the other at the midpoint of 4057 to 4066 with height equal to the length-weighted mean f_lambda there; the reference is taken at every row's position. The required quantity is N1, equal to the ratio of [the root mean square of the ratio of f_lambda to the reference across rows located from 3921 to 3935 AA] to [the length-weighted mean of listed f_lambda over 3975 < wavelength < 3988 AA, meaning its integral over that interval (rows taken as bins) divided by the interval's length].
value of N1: 0.043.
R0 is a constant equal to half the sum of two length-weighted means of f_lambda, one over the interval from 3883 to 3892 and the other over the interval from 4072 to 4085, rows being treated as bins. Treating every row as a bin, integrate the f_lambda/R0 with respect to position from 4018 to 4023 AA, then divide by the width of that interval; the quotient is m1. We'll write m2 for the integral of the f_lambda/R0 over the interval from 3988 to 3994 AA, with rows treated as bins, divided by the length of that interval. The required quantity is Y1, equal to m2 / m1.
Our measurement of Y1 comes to 1.0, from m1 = 1.3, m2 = 1.31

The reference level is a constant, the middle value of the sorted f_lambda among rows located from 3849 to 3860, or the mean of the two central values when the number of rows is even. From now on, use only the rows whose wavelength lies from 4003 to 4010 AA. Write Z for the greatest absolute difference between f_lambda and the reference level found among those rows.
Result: 11.6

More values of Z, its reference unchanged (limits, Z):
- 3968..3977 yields 7.5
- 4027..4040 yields 13.9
